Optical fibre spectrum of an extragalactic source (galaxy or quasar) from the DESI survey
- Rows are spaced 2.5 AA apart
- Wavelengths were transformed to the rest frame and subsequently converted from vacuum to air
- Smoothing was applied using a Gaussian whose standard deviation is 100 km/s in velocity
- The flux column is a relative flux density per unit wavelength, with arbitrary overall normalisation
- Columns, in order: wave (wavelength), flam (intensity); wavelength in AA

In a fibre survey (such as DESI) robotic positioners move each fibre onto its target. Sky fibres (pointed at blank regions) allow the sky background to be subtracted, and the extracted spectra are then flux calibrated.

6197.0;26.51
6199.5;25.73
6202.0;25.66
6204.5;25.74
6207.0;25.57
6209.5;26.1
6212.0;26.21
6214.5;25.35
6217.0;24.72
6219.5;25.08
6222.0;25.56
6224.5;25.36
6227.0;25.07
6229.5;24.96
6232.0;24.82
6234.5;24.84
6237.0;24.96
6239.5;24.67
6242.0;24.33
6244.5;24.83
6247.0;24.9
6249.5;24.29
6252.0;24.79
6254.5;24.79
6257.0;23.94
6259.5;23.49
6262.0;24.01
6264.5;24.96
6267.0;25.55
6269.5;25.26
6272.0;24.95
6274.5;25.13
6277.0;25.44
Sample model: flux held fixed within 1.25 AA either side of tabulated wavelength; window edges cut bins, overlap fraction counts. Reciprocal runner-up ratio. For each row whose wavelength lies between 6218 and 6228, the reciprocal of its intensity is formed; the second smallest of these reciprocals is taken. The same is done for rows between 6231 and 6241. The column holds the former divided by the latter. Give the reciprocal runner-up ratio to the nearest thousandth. 0.979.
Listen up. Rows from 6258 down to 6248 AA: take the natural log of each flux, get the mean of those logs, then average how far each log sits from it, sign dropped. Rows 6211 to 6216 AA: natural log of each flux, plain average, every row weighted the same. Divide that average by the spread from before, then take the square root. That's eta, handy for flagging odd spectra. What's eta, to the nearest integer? 15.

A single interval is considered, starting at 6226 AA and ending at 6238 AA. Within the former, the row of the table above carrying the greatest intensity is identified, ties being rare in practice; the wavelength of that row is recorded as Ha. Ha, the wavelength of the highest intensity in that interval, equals 6227.0 AA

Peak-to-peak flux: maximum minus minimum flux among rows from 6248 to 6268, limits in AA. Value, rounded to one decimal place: 2.1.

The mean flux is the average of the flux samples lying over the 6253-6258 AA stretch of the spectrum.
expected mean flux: 24.4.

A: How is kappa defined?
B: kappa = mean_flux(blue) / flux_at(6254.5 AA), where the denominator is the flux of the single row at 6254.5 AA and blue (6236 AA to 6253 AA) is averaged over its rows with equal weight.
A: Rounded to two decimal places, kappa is 1.00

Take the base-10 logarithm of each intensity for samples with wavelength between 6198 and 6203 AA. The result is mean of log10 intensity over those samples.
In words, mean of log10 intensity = 1.41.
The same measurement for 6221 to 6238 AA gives 1.40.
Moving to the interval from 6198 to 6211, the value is 1.41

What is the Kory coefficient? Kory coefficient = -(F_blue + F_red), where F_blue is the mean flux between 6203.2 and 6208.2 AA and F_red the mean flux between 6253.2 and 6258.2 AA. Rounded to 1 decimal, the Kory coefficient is -50.0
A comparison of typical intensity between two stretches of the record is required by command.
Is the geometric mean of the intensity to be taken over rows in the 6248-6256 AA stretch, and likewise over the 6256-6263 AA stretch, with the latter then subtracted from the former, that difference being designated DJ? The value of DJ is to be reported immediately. 0.81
